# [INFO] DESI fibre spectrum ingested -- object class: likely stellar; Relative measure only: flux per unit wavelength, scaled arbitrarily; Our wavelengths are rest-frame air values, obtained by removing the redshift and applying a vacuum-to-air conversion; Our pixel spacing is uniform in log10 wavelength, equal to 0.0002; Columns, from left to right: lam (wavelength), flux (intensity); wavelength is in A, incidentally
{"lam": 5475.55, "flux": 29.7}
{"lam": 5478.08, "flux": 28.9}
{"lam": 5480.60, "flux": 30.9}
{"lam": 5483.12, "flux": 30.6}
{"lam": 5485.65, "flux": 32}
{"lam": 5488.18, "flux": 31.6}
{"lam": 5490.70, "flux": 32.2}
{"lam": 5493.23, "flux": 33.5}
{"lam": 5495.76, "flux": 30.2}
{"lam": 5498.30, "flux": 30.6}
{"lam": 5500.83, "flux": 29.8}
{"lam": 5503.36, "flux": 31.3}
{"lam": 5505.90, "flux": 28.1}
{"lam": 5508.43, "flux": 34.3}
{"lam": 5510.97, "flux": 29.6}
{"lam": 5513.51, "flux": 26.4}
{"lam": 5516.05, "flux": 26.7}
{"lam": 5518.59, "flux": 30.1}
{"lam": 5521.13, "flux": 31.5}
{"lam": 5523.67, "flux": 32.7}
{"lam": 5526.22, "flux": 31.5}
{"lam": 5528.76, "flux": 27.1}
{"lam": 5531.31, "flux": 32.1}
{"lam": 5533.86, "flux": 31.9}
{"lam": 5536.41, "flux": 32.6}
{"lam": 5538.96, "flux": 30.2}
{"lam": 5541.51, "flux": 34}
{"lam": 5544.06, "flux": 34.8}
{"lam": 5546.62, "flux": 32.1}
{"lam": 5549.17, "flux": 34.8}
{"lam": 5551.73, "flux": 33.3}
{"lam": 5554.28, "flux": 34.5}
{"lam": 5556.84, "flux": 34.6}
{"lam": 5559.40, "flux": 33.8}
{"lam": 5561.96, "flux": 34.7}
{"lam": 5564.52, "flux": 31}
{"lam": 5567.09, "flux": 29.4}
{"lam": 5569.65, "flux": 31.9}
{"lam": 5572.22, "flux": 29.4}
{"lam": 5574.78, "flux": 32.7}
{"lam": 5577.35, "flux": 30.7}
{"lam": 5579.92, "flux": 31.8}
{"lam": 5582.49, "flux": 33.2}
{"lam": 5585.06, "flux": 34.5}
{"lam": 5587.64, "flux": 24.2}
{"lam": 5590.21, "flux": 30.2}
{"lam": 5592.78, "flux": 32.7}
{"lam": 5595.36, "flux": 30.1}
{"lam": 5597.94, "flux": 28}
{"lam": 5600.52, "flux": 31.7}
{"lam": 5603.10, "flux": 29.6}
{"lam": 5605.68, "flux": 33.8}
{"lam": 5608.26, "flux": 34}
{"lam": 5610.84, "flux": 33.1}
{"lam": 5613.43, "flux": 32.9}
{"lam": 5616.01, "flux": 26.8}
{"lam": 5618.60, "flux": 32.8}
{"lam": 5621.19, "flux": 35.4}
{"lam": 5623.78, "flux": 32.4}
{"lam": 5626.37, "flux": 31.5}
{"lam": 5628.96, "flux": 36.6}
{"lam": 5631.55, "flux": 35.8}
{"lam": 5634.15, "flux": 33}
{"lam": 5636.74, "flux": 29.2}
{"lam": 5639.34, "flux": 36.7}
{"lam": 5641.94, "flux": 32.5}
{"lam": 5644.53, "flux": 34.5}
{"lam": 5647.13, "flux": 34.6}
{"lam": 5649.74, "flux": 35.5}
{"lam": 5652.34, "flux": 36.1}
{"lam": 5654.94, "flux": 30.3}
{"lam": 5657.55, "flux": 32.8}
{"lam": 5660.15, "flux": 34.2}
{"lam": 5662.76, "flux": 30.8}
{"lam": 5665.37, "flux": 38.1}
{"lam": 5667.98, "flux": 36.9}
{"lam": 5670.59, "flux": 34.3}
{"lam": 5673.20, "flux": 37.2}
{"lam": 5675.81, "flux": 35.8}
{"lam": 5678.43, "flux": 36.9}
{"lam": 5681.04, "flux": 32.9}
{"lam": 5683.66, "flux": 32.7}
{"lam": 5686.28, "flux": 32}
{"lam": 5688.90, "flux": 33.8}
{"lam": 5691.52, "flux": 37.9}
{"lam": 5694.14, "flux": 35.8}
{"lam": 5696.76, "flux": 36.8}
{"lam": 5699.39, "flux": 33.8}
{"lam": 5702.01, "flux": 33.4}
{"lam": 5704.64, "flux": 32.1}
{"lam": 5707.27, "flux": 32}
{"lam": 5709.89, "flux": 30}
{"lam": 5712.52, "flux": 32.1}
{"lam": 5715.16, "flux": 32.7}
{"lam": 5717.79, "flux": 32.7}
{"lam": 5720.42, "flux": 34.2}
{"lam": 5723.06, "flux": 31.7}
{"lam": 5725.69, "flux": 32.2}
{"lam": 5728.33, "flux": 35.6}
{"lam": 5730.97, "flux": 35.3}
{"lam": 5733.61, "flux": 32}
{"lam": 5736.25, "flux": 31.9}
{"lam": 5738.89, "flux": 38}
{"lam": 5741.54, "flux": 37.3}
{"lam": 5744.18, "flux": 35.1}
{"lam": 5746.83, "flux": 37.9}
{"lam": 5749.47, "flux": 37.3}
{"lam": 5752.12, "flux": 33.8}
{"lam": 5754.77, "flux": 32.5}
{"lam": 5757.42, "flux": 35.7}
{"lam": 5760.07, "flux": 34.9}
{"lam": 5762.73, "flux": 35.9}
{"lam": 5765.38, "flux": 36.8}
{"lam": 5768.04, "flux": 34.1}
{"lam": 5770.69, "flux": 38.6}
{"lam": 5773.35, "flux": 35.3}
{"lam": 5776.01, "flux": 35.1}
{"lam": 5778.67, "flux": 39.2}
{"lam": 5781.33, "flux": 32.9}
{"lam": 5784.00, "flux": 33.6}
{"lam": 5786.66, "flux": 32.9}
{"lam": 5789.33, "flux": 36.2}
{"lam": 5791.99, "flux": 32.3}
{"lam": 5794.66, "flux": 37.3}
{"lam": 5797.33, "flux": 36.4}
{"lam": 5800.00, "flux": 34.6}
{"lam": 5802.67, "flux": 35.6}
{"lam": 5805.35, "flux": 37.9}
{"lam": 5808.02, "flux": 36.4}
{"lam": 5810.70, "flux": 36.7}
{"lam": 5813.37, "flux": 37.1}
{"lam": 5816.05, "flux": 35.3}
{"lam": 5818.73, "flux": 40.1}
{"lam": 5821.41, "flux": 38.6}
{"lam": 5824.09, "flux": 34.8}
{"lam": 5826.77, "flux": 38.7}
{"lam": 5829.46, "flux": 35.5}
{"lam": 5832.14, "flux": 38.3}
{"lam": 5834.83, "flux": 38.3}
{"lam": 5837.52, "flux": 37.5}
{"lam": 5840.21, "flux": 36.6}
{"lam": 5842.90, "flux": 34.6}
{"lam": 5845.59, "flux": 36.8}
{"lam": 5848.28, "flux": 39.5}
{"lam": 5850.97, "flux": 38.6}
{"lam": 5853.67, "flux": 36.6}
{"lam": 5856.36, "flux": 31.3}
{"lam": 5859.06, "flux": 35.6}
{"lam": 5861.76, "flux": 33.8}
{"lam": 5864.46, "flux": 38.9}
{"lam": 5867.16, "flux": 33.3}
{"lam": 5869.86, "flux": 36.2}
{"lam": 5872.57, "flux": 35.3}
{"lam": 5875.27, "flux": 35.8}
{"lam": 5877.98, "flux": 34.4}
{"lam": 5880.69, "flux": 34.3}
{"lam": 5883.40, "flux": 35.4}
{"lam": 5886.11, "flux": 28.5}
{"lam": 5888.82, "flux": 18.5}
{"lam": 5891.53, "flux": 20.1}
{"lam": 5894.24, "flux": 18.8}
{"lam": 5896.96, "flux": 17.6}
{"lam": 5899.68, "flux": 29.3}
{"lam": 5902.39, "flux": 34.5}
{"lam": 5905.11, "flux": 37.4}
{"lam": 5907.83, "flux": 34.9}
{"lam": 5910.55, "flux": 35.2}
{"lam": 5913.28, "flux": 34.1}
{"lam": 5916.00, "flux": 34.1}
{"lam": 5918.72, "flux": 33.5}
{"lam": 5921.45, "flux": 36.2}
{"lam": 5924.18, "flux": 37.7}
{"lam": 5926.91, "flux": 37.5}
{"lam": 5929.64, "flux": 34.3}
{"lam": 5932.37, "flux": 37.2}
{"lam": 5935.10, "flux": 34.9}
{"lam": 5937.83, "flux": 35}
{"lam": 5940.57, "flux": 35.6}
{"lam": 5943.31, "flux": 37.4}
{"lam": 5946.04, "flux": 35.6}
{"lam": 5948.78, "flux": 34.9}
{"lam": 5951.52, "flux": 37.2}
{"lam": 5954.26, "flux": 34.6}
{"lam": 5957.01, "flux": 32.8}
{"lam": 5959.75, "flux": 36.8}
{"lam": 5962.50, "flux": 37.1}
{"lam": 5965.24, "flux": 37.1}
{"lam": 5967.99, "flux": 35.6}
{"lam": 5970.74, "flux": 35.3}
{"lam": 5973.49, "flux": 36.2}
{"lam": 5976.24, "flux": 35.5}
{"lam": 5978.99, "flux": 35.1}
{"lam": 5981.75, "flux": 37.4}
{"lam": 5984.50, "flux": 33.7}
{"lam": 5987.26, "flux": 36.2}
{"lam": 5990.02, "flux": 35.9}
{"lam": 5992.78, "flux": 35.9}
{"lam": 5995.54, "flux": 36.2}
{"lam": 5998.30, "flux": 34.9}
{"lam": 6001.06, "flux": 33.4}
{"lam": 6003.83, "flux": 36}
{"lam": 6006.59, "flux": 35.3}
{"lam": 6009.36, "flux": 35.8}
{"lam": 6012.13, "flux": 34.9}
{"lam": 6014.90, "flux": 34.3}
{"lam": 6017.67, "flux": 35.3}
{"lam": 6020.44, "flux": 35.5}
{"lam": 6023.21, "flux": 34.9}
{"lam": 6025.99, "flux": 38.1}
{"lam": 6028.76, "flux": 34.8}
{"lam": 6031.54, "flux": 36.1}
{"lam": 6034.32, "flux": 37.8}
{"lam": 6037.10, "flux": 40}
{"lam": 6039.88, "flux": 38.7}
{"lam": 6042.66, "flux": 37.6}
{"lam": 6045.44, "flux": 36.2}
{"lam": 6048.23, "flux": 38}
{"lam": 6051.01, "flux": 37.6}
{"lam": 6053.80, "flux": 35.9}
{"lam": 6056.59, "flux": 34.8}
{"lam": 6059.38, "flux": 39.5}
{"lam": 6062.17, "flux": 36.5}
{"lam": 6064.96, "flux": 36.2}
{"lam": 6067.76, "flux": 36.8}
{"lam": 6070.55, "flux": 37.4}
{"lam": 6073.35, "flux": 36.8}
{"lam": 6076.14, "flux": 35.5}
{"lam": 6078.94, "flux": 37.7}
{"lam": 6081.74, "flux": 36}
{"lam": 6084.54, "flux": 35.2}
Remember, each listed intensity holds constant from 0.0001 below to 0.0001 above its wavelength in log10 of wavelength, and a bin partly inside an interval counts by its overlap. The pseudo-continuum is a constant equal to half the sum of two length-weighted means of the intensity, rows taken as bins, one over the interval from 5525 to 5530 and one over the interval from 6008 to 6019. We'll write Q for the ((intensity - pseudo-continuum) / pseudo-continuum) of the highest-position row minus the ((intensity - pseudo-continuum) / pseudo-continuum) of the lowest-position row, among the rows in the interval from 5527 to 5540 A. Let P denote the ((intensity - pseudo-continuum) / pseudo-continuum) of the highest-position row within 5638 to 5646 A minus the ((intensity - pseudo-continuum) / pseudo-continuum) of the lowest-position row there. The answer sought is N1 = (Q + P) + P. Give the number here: -0.04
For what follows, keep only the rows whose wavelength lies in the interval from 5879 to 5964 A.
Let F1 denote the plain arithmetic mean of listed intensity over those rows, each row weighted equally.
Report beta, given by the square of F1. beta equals 1085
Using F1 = 33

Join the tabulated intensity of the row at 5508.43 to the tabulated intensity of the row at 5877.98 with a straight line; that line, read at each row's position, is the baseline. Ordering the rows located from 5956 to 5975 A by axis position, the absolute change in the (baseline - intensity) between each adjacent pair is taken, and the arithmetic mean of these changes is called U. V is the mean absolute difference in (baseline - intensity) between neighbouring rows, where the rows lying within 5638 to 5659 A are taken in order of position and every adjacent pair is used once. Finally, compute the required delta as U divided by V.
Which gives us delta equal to 0.5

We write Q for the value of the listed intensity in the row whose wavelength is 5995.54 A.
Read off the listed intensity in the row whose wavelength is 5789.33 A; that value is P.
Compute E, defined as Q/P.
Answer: 1.00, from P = 36.2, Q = 36.2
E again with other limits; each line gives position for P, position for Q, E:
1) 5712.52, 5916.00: 1.06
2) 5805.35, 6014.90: 0.91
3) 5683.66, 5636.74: 0.89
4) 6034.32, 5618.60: 0.87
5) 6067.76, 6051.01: 1.02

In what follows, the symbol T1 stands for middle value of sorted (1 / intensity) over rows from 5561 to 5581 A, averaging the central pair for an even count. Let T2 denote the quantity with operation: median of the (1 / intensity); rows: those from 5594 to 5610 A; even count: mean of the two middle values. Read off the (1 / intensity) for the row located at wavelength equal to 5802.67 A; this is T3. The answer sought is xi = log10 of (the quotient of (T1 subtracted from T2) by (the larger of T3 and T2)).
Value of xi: -1.78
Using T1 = 0.0319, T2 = 0.0324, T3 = 0.0281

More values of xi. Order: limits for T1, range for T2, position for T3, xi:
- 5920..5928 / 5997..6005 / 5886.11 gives -1.25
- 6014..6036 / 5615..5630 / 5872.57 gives -1.10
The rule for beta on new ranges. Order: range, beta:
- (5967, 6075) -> 1311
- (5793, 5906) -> 1177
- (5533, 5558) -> 1108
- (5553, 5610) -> 1002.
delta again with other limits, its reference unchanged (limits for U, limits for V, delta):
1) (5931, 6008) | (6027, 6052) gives 1.0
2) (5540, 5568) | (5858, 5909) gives 0.5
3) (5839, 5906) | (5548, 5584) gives 1.9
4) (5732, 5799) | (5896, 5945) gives 1.1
